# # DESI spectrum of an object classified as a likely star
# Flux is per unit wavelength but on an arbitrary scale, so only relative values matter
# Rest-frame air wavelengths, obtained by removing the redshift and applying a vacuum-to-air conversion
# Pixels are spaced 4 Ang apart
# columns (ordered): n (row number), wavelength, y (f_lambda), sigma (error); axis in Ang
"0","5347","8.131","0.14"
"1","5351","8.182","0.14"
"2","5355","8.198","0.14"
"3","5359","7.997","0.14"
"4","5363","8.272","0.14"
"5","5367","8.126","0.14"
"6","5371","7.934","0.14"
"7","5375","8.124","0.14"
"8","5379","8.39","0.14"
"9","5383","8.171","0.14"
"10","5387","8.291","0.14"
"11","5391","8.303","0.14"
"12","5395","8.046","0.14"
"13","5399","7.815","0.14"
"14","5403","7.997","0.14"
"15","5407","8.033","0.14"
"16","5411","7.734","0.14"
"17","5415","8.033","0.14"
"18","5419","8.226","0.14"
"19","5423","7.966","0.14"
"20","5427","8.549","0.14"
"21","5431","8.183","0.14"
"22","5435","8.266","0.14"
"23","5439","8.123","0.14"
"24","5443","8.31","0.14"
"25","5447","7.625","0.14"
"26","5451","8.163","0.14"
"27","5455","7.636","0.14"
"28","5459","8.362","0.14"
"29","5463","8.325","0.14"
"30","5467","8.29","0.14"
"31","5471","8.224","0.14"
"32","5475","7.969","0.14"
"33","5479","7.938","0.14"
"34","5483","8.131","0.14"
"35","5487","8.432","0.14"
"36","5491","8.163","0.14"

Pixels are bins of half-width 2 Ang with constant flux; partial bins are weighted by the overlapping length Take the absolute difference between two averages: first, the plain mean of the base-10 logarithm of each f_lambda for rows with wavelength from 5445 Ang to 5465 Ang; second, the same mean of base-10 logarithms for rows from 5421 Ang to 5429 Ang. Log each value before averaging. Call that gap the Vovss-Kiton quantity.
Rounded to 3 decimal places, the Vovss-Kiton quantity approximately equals 0.013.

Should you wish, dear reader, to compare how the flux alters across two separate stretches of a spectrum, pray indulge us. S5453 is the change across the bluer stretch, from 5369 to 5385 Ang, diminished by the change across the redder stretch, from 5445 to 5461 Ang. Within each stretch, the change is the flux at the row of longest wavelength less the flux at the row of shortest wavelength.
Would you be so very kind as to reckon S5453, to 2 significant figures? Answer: -0.50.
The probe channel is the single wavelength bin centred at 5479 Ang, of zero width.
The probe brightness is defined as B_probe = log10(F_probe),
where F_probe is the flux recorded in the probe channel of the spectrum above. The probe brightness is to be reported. 0.900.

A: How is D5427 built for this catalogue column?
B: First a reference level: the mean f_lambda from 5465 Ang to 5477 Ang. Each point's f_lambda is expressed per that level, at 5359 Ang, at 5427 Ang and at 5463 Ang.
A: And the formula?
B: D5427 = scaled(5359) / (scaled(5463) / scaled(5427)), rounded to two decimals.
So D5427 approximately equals 1.01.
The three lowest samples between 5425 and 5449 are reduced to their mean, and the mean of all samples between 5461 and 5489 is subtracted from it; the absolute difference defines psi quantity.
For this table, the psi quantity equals 0.21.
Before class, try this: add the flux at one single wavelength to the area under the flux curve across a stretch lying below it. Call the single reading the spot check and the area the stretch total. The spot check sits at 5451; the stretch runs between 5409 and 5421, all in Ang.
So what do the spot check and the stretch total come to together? 104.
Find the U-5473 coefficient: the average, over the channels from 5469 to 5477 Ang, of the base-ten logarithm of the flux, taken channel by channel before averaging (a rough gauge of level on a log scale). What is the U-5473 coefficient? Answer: 0.908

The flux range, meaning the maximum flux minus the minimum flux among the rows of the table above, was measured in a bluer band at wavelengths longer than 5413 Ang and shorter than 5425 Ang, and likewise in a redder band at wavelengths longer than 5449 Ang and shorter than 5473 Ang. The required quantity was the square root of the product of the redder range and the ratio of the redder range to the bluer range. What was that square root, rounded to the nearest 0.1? 1.4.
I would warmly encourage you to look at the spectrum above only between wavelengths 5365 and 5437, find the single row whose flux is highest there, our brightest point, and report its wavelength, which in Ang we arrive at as 5427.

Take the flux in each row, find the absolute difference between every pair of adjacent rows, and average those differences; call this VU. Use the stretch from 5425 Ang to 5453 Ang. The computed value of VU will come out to 0.33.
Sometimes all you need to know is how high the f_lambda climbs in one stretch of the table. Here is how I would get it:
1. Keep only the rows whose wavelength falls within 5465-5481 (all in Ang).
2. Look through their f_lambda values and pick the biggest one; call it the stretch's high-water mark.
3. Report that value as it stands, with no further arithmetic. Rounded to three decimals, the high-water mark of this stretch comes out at 8.290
